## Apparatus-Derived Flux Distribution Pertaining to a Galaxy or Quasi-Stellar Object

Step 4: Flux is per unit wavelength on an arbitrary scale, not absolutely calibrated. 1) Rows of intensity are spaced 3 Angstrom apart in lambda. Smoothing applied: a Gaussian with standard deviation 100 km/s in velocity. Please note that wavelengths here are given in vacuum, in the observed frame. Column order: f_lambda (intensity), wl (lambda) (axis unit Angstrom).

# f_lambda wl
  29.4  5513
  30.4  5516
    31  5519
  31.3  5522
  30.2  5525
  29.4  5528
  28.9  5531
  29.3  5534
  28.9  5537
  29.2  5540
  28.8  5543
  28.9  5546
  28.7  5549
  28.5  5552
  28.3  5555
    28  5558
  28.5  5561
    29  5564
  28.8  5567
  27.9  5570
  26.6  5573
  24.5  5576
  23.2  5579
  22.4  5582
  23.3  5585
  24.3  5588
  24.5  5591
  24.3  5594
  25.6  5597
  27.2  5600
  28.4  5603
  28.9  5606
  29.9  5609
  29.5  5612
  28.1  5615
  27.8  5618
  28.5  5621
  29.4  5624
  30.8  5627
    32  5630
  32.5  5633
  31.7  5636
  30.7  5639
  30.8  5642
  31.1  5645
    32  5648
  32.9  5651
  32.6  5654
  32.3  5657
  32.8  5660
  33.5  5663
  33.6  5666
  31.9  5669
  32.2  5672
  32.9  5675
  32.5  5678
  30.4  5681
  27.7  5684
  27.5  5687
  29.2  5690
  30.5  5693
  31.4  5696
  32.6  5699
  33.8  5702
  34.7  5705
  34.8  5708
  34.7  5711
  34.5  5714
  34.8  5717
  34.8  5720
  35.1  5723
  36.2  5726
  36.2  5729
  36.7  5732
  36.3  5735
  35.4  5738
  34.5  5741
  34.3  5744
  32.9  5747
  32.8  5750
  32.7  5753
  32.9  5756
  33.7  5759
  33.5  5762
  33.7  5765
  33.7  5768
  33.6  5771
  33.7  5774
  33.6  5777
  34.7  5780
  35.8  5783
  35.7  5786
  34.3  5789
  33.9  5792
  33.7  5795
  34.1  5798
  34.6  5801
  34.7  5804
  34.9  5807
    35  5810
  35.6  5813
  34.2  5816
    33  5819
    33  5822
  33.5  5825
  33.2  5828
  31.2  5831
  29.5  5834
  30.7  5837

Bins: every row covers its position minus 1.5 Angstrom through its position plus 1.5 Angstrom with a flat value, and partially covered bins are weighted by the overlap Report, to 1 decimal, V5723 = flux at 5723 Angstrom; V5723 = 35.1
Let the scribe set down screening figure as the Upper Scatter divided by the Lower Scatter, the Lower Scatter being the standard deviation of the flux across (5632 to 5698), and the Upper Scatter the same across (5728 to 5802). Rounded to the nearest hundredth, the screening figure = 0.69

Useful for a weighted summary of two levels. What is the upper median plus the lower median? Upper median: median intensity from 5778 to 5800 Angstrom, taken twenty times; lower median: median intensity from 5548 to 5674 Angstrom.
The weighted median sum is 715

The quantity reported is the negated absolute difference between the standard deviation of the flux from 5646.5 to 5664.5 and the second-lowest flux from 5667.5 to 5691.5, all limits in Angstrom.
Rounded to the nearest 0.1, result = -27.2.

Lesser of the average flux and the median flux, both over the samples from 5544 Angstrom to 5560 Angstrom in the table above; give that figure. 28.5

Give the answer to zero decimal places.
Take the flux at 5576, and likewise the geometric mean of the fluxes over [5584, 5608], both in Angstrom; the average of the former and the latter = 25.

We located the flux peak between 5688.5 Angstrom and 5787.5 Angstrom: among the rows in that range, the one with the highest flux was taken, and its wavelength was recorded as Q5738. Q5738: 5732 Angstrom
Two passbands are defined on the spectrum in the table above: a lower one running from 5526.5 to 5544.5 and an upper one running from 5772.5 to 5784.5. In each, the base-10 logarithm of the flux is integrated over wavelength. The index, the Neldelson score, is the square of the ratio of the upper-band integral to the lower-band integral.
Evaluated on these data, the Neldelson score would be 0.49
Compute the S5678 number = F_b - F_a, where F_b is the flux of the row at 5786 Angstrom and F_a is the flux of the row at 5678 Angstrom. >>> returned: 3.2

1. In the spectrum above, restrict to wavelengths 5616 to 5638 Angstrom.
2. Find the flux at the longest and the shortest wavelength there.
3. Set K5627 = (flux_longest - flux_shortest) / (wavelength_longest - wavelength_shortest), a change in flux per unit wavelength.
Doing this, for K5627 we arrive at 0.22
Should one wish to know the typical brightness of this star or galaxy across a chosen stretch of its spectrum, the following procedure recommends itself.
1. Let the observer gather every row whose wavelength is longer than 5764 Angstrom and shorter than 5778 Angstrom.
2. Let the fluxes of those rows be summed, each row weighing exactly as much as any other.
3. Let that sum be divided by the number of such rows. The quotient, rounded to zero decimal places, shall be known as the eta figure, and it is 34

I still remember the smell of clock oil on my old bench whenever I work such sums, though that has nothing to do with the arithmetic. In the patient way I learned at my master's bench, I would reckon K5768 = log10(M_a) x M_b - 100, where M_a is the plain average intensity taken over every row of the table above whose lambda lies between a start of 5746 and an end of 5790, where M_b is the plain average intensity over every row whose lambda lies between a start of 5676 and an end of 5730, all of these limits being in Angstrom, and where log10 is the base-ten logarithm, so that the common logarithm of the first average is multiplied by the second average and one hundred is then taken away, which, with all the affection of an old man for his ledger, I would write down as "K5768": -50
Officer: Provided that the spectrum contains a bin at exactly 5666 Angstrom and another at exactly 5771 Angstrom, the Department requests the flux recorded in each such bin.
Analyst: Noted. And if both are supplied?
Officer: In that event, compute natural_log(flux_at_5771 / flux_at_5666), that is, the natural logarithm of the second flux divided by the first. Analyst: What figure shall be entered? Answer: 0.00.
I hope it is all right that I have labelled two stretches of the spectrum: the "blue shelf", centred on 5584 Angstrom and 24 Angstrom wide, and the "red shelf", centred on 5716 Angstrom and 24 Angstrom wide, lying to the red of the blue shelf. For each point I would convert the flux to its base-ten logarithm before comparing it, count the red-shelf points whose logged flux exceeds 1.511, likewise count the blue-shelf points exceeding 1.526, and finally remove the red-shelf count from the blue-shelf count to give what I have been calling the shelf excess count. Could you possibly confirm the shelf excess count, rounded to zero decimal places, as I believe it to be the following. -8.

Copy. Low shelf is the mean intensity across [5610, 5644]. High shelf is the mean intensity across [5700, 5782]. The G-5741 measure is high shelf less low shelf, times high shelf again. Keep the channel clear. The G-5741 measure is 145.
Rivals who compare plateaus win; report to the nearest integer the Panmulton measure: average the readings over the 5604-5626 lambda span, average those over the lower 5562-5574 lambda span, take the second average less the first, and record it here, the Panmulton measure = -1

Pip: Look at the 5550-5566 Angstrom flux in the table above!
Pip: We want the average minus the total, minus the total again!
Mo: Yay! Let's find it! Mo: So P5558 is -256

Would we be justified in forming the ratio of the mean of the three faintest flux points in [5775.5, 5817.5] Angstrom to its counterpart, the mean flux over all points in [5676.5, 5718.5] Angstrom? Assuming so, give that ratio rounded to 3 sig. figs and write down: 1.05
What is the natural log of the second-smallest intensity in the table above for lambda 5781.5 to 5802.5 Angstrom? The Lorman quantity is 3.52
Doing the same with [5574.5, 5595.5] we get 3.14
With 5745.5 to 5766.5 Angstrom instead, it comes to 3.49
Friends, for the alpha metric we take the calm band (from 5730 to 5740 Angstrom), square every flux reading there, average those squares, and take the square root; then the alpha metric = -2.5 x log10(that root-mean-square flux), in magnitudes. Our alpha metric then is -3.89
